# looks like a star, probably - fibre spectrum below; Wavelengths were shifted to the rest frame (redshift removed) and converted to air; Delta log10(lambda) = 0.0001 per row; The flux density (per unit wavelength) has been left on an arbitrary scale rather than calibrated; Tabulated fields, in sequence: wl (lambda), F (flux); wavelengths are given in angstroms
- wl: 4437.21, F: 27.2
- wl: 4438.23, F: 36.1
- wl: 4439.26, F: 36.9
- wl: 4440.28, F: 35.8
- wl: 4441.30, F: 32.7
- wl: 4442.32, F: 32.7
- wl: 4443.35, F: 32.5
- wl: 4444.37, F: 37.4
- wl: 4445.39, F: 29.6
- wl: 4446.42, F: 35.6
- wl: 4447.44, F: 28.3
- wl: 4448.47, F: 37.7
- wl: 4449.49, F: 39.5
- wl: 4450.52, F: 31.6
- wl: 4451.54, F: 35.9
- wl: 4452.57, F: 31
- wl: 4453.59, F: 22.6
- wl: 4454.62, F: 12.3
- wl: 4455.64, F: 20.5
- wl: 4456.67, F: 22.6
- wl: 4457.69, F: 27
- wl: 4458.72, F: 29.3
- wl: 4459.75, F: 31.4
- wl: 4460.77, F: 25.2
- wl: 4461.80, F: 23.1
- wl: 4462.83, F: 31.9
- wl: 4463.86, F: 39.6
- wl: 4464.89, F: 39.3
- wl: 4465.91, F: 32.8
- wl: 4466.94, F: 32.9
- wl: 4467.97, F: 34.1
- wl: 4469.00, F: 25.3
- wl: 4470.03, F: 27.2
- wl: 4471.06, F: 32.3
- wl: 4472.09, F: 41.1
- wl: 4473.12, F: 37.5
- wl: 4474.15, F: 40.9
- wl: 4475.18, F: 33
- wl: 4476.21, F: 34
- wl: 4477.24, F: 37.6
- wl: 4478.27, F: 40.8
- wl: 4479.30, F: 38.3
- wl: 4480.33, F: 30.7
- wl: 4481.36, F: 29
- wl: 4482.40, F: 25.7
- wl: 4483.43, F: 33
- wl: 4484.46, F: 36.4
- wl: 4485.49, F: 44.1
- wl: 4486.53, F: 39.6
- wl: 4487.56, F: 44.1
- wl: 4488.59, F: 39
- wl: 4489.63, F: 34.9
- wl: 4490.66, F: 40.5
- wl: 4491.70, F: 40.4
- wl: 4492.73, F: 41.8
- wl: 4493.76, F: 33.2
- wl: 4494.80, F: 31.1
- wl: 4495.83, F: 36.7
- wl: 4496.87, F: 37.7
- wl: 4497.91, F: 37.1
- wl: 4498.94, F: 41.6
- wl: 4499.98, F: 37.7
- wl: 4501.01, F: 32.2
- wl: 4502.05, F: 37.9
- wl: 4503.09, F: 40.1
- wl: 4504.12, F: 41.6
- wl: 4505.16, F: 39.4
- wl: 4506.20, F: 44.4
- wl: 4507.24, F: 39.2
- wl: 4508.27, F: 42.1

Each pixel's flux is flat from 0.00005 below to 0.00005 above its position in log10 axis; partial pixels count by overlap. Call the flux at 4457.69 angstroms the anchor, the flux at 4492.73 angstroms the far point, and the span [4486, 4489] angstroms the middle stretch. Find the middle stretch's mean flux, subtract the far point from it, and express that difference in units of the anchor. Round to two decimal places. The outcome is -0.03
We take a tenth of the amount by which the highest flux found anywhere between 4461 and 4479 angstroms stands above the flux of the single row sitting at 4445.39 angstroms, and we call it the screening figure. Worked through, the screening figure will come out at 1.15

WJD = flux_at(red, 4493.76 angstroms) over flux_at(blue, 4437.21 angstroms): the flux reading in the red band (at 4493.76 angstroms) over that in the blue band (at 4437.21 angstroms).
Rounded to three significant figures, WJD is 1.22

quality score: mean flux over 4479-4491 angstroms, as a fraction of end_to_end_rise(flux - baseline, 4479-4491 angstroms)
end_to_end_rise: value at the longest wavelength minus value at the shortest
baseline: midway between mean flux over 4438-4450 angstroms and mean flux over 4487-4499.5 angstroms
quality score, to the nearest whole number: 16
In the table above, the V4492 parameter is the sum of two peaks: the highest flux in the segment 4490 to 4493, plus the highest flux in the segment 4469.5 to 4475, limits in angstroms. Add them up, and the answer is 82.9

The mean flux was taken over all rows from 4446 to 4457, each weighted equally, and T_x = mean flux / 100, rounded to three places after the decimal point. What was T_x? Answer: 0.289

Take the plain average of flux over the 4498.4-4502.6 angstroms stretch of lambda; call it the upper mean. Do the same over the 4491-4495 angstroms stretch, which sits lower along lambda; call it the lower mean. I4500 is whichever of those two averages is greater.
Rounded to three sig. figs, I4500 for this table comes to 37.4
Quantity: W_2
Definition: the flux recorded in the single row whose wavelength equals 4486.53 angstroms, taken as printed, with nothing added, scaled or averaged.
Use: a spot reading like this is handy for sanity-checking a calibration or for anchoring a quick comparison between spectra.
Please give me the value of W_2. 39.6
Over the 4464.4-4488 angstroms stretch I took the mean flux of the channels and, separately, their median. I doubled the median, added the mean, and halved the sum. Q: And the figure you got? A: 51.7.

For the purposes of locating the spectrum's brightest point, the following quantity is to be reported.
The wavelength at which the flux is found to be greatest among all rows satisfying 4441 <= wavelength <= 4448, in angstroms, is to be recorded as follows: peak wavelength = 4444.37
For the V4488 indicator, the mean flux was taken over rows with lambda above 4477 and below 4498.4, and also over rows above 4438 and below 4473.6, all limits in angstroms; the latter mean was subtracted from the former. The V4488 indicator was 5.3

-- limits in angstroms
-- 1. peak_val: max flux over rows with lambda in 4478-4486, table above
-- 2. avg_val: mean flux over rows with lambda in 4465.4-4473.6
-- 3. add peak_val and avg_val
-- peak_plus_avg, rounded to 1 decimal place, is 77.0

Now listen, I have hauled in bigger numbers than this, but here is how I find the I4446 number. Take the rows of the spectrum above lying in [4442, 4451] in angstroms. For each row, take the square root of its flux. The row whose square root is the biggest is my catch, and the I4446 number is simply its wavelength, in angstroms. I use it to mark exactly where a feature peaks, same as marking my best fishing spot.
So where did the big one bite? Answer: 4449.49 angstroms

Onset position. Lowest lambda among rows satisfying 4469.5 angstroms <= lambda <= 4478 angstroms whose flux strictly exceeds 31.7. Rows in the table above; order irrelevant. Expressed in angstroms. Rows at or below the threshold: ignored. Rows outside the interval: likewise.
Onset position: 4471.06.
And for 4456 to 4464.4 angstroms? 4462.83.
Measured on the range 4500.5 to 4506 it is 4501.01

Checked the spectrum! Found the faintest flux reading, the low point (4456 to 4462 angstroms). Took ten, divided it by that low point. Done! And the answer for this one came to 0.44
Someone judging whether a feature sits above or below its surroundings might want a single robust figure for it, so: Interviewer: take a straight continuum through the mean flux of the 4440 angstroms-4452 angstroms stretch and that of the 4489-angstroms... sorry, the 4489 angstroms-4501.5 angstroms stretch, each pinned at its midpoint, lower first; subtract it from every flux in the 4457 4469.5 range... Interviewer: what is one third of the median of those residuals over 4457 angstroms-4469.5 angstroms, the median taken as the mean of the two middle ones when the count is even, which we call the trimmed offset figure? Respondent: -1.1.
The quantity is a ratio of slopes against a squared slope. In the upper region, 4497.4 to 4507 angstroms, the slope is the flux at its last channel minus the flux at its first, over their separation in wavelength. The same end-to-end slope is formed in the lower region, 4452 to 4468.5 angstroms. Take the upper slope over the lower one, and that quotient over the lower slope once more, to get 22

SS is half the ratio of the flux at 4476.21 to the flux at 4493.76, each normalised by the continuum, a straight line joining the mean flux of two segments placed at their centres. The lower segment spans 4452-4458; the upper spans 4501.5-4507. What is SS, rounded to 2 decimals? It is 0.62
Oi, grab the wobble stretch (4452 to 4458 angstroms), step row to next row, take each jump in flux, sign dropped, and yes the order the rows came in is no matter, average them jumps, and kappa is 6.7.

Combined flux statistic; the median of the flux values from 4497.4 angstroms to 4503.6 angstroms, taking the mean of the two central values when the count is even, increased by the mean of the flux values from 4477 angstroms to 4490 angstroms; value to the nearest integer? 74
